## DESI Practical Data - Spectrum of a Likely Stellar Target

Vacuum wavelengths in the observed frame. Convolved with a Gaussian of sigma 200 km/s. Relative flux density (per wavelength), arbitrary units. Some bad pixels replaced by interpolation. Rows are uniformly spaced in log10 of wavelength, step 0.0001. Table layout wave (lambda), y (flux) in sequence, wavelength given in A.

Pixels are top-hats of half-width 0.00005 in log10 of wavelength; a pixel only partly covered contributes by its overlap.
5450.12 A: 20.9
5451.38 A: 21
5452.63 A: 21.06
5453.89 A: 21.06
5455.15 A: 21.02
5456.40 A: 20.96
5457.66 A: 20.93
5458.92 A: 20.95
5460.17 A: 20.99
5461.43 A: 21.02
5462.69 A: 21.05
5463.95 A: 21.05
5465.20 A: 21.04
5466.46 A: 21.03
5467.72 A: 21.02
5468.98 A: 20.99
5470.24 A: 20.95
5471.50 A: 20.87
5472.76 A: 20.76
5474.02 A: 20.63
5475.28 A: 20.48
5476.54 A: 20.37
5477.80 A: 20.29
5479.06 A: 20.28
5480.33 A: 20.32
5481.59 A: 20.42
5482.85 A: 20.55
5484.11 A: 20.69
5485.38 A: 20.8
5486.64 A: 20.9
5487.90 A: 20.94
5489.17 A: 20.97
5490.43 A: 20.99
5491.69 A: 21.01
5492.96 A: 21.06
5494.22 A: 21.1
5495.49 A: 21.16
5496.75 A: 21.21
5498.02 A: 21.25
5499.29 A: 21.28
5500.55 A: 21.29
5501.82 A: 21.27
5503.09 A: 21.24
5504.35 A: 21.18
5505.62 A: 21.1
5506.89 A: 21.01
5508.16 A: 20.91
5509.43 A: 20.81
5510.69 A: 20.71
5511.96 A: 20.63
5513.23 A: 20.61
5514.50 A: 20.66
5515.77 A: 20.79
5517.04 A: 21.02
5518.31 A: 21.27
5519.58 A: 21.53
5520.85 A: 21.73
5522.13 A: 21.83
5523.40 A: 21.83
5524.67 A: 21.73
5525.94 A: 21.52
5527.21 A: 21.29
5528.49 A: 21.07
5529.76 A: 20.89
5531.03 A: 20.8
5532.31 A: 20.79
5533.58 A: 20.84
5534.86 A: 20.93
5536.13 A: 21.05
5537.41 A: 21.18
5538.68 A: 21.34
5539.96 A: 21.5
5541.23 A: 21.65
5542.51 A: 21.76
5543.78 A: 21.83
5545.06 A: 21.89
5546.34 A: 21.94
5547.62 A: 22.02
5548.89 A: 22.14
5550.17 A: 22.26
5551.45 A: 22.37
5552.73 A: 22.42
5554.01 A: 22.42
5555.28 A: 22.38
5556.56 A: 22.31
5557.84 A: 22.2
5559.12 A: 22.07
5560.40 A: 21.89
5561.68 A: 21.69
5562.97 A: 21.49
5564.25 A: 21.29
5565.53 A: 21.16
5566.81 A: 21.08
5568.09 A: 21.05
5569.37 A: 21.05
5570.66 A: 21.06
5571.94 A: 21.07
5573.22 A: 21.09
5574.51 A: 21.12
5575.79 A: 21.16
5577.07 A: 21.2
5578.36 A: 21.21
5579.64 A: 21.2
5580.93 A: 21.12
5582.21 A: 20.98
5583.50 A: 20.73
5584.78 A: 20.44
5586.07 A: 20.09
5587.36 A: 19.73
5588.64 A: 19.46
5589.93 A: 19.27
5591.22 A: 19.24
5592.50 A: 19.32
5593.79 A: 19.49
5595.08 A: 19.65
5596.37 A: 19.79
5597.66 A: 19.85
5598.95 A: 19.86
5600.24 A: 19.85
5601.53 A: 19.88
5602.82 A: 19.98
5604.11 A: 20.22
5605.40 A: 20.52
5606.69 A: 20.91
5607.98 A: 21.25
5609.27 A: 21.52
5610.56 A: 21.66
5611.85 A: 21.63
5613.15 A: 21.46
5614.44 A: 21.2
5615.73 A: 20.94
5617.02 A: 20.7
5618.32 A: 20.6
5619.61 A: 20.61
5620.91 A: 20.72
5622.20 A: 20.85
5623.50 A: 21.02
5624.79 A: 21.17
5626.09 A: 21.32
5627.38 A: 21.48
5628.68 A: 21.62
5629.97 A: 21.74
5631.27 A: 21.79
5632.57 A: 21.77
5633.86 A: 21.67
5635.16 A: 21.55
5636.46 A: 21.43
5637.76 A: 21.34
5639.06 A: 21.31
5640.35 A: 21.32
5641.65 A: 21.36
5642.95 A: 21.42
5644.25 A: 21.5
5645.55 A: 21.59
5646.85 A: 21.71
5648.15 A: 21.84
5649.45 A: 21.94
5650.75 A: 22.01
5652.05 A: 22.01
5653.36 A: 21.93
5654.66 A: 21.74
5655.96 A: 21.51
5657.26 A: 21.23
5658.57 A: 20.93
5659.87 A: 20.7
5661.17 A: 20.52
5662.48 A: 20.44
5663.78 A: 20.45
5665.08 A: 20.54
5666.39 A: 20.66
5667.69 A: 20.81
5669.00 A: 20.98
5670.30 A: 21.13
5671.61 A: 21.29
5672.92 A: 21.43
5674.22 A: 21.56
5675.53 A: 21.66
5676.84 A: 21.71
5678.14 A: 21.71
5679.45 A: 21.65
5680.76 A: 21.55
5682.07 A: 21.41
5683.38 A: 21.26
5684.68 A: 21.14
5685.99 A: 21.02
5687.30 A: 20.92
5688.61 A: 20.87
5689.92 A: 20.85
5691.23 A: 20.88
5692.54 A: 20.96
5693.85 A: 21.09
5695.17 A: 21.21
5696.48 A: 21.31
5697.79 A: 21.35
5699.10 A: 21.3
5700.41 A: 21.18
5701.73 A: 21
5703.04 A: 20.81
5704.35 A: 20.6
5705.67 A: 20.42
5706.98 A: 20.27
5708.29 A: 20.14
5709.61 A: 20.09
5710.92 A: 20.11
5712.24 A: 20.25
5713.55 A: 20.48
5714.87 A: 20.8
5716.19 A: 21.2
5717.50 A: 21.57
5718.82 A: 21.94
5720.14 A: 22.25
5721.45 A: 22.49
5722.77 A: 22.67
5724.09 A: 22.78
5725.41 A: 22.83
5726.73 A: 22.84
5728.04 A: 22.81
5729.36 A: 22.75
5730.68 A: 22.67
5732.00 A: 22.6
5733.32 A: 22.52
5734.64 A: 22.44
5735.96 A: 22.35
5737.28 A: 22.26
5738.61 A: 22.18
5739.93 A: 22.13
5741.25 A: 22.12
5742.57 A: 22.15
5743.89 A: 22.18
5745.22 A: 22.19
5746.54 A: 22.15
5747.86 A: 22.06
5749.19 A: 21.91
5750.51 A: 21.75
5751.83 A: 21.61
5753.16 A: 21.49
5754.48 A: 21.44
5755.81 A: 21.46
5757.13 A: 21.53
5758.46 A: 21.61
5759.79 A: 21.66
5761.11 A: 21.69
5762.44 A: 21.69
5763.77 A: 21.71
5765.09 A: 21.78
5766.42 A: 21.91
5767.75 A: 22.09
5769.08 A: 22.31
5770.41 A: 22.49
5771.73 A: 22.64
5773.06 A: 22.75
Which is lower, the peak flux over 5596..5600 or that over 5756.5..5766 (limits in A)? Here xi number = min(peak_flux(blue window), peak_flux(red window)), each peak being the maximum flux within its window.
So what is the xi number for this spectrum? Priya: 19.9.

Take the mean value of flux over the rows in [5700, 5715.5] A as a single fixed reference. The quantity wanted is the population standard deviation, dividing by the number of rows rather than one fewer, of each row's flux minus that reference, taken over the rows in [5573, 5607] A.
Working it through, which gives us 0.68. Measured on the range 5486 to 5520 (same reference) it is 0.23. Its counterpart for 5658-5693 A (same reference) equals 0.40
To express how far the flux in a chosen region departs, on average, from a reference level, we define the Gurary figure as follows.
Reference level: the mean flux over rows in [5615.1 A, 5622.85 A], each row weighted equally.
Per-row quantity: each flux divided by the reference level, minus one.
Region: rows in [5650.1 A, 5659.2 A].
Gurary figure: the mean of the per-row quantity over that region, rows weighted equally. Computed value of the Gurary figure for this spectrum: 0.043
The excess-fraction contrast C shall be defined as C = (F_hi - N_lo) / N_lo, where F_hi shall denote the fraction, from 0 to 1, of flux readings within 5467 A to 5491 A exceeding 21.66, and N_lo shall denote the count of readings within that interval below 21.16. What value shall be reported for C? -1.00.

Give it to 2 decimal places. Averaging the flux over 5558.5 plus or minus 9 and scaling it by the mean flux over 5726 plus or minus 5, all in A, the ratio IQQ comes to 0.96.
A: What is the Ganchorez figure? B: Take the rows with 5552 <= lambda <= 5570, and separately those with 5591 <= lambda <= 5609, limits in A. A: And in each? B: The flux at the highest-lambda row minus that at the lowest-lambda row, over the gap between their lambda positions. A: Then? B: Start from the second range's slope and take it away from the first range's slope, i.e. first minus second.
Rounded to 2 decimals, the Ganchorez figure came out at -0.20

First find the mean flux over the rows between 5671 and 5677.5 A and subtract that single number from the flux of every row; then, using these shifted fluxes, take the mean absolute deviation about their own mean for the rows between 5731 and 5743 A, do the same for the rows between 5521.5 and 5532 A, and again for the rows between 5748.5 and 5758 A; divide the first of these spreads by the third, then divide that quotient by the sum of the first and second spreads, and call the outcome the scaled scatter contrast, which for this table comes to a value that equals 2.2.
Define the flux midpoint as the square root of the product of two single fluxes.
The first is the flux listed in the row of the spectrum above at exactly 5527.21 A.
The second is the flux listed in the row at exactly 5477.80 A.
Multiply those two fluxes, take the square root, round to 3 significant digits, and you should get 20.8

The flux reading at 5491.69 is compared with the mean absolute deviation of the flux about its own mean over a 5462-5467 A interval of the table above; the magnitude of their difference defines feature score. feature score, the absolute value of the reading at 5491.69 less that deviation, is 21.0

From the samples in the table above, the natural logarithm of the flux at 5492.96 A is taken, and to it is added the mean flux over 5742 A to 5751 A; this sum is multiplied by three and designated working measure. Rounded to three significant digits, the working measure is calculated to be 75.3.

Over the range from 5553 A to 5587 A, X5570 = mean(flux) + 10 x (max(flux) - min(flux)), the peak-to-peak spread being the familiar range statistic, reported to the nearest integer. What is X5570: 45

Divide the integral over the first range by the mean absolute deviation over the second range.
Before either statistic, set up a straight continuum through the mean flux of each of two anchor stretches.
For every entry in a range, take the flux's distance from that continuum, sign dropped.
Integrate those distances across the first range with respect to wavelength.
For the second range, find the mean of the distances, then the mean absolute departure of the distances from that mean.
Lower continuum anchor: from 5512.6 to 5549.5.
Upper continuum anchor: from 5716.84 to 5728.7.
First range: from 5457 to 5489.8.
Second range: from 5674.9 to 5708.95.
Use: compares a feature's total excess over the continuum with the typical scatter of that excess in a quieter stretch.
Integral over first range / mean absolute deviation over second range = 25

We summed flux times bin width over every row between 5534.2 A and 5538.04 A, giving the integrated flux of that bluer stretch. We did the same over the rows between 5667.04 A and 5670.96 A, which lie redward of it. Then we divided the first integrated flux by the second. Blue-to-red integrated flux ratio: 0.98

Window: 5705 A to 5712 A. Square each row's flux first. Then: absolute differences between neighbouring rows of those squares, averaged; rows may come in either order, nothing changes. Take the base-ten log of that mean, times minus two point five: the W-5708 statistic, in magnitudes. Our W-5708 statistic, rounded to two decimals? -1.37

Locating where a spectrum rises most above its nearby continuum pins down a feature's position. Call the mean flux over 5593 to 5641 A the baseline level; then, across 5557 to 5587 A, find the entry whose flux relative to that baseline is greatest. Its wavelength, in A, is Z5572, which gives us 5557.84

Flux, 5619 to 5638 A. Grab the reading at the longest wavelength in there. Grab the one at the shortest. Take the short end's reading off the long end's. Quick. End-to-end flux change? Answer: 0.7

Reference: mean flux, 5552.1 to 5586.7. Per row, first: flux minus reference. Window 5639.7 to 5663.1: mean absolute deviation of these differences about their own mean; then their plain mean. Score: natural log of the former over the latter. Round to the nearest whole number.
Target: 2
